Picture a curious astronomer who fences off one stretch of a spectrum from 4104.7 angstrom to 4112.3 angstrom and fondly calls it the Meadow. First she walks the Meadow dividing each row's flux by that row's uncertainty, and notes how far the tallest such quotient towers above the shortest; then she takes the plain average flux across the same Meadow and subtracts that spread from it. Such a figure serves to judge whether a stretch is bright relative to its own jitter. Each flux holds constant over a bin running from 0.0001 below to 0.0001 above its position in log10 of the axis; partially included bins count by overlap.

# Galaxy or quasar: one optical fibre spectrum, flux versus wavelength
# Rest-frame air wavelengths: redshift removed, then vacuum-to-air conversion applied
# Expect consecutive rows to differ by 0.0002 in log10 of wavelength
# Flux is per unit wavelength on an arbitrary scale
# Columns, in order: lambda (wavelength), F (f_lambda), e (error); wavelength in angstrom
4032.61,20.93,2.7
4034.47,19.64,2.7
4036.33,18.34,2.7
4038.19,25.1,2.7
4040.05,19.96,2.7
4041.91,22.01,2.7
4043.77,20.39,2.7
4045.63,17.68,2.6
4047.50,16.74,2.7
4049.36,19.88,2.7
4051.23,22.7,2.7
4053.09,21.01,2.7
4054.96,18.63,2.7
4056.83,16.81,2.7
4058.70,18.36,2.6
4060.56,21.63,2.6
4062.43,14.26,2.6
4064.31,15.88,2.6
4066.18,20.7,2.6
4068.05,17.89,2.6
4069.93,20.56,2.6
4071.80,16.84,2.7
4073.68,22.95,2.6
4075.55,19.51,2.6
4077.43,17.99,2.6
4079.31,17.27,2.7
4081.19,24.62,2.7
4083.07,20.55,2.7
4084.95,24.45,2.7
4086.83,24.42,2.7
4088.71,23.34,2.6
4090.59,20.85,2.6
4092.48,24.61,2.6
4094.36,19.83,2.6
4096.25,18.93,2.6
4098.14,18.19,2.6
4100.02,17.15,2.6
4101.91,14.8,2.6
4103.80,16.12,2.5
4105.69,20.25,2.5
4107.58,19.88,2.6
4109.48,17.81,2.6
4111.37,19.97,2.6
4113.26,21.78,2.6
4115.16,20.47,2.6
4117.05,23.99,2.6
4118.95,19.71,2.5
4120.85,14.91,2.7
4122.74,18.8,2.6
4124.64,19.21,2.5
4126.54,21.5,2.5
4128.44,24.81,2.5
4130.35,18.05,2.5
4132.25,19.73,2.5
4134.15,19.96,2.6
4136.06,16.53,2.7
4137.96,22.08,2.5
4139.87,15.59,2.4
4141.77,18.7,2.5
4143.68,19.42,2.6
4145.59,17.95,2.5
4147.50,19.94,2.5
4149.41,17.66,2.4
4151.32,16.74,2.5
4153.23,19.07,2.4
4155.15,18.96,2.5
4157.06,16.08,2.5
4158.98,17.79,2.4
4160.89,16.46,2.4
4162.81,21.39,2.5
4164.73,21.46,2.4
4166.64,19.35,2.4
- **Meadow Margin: 18.2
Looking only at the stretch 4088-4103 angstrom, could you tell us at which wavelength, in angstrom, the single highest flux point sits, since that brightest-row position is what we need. 4092.48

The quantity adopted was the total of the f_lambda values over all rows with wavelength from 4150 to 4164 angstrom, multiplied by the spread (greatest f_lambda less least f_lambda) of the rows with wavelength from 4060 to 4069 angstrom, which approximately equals 932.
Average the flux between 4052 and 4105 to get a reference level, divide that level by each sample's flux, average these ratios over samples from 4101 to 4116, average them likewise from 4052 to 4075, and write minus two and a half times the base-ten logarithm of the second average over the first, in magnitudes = -0.01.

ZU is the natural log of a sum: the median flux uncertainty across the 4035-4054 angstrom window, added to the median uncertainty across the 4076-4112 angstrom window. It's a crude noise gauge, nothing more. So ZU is 1.668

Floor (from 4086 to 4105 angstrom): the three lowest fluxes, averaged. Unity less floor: -15.0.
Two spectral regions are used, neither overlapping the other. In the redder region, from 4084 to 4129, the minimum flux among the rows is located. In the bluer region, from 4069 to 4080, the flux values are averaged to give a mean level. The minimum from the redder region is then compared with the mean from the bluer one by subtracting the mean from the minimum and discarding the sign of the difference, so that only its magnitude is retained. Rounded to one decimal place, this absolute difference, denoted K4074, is 4.4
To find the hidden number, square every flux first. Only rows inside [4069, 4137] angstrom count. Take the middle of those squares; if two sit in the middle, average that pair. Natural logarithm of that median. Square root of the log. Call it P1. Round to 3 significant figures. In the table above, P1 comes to 2.44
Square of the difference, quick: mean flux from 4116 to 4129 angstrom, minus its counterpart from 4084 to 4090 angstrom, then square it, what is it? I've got 13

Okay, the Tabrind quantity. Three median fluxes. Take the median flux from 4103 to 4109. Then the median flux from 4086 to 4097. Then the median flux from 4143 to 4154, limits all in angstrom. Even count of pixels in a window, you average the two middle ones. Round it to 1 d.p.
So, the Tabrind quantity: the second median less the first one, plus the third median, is 20.7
